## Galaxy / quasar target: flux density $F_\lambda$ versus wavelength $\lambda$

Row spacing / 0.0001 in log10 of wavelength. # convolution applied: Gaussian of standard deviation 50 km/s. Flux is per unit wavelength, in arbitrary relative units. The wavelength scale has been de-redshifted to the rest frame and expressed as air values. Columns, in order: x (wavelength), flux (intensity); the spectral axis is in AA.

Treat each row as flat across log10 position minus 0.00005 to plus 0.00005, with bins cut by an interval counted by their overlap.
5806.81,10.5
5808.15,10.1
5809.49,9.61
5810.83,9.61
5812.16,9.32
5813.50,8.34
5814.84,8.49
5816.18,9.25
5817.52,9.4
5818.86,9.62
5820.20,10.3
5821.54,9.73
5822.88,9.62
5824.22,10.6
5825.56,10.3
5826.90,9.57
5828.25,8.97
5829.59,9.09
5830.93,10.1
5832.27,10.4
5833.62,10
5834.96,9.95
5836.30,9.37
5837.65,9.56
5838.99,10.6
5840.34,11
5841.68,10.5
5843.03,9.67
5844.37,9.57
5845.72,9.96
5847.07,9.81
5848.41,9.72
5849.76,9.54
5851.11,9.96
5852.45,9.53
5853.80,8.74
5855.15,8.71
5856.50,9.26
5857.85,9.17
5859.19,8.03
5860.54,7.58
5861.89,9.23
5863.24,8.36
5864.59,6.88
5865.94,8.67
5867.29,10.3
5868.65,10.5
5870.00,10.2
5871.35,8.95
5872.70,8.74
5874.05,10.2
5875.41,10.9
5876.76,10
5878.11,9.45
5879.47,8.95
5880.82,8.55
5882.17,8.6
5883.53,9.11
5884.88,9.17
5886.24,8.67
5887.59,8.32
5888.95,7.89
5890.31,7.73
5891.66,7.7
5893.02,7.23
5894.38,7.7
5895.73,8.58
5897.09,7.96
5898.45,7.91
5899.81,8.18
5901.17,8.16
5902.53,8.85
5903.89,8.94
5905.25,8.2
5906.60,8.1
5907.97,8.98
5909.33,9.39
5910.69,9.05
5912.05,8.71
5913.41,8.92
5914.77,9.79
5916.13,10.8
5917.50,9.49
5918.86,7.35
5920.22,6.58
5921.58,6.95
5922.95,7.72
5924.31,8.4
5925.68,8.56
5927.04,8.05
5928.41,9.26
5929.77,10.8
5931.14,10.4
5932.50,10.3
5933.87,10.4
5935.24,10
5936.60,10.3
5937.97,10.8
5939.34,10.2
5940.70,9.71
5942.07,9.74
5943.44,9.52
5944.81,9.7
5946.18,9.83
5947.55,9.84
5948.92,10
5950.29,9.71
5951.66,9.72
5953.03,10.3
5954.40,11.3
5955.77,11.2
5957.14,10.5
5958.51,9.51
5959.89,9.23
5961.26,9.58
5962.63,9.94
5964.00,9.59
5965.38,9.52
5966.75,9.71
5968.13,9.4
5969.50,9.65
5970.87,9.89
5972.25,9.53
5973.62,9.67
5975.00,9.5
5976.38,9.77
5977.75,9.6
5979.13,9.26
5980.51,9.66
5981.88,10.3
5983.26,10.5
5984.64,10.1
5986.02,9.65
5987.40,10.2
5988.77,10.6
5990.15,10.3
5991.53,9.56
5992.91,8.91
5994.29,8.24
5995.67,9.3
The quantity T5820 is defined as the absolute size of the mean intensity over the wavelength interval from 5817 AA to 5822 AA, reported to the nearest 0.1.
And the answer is 9.8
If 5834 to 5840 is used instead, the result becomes 9.9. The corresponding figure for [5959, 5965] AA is 9.6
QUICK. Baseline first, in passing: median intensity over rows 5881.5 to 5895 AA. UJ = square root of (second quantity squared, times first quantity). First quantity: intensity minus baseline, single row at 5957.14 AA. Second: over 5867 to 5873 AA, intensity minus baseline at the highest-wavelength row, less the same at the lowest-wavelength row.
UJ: 2.4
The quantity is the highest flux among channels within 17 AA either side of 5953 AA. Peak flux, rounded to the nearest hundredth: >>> 11.30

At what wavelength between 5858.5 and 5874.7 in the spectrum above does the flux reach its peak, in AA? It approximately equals 5868.65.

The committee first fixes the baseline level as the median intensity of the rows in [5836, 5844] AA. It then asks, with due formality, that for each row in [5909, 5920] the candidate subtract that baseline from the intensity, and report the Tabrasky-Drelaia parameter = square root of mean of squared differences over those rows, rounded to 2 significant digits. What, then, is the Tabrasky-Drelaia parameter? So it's 1.3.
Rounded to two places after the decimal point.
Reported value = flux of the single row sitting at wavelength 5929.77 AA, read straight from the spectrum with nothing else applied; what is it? 10.80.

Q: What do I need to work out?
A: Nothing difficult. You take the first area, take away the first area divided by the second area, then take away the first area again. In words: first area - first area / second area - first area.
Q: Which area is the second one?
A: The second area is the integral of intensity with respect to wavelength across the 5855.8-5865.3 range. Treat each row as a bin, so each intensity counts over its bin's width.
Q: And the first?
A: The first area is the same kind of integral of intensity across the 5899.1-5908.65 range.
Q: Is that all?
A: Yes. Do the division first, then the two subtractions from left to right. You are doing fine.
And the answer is -1.0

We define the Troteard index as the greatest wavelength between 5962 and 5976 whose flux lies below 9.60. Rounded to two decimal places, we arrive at 5975.00 AA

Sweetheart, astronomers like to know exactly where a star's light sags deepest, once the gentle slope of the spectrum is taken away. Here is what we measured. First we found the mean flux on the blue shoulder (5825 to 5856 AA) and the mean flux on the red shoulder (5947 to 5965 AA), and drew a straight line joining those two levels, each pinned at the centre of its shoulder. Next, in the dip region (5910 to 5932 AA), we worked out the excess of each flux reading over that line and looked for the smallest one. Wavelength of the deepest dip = 5920.22 AA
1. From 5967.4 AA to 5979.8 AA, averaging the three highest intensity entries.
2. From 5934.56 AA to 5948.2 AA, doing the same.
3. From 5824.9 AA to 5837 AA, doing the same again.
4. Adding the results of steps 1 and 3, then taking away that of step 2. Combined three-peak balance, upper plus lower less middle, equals 9.6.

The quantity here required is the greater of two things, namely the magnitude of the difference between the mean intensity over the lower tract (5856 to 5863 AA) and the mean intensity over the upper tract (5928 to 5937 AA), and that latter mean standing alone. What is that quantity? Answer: 10.2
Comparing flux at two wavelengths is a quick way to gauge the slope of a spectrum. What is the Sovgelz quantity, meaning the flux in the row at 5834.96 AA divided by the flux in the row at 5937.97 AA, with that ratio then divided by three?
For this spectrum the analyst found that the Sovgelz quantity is 0.31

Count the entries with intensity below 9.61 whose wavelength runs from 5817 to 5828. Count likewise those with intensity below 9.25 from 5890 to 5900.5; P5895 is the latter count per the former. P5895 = 4.00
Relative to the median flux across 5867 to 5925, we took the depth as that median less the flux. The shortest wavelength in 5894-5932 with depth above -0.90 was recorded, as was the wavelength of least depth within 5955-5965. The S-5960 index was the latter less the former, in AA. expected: 61.4 AA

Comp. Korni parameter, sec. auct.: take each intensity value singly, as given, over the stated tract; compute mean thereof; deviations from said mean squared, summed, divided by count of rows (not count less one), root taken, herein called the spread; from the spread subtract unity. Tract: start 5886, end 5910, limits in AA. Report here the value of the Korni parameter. -0.46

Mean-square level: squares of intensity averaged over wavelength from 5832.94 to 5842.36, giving 103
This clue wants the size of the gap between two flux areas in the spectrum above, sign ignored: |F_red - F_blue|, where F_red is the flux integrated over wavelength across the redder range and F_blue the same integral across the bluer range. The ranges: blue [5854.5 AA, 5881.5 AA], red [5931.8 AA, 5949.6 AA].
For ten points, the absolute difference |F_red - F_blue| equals 68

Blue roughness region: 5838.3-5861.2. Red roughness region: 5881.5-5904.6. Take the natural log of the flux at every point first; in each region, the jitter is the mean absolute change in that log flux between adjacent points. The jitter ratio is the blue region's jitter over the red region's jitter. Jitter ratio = 1.02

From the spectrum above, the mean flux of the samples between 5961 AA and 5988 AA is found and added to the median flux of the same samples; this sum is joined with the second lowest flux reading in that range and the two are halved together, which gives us 14.4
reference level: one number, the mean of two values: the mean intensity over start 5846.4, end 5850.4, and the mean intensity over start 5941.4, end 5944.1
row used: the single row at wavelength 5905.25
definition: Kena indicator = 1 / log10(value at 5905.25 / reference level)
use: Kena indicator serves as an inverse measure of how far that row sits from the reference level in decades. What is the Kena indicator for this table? -14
